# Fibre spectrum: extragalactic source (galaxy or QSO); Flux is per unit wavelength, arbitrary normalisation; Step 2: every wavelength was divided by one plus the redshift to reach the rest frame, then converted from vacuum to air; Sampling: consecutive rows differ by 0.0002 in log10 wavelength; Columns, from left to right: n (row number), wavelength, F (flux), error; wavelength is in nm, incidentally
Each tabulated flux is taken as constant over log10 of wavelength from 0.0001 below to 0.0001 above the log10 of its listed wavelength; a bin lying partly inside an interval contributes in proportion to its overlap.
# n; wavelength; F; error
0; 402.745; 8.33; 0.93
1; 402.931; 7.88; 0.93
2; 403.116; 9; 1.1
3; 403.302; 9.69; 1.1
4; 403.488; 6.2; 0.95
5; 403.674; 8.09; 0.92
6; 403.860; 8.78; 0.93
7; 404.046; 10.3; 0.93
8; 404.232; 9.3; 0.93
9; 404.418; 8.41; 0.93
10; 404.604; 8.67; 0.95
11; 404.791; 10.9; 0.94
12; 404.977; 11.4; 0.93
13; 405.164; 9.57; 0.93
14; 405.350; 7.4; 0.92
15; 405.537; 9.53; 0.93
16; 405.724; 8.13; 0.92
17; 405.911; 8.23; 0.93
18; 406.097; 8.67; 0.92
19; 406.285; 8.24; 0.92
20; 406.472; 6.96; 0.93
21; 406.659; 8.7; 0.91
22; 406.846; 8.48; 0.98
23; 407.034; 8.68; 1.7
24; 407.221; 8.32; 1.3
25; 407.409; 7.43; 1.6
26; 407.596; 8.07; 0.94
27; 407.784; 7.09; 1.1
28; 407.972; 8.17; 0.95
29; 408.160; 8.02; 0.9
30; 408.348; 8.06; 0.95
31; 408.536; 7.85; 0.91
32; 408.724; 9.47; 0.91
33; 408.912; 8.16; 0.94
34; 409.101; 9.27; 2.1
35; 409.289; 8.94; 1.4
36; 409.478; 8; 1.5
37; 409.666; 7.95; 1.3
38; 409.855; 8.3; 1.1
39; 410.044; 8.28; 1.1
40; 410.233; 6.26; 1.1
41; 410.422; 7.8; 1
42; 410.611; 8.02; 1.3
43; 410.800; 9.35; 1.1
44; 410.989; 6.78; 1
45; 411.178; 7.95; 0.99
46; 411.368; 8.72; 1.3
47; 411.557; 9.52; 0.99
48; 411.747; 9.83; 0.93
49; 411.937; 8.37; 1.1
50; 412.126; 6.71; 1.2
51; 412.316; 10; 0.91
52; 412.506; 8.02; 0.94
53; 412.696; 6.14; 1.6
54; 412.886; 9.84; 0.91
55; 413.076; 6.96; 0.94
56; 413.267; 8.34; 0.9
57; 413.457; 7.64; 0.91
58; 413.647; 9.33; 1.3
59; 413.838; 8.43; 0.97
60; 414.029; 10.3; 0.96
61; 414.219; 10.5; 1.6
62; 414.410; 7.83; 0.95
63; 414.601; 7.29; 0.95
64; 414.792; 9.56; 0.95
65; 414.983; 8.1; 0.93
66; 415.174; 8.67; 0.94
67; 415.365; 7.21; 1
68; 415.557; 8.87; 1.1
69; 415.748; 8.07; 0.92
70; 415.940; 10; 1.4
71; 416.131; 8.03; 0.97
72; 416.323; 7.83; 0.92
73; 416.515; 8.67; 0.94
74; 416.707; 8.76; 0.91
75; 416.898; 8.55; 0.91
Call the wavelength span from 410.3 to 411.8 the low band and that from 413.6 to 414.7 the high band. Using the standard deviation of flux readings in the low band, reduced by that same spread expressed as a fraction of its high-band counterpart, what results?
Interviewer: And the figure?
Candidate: 0.2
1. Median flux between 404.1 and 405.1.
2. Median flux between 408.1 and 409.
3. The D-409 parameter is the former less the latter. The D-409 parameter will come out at 1.24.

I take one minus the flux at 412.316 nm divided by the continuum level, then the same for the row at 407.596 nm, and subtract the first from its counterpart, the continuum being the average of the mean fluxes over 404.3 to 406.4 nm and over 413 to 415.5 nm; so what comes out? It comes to 0.22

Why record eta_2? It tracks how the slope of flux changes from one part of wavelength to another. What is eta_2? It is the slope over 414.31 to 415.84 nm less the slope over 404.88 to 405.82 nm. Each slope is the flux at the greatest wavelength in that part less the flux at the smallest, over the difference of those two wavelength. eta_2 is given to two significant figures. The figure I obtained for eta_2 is 4.6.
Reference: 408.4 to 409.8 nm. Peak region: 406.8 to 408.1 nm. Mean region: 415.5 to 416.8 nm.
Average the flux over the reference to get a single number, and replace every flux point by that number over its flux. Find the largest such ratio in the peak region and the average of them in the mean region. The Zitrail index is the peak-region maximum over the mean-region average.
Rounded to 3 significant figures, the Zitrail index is 1.21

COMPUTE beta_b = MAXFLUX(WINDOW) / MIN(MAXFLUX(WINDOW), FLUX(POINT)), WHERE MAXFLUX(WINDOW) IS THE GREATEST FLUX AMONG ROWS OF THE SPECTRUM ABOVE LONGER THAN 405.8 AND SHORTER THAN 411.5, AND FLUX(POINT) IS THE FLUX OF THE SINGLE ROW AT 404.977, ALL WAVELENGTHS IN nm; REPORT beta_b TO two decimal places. 1.00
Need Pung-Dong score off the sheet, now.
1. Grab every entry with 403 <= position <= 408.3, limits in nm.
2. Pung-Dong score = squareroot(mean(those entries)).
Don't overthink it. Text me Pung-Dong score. 2.93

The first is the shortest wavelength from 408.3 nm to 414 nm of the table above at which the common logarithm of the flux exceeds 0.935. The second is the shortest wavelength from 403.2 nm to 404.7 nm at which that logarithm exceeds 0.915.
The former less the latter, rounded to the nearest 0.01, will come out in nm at 5.42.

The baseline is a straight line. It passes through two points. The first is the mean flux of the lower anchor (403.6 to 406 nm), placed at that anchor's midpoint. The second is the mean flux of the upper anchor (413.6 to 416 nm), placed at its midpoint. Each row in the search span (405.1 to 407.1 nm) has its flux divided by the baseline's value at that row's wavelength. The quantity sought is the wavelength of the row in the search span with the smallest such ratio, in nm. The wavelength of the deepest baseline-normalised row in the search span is 406.472 nm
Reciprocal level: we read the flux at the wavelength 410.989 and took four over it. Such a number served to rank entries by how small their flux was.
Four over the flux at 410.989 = 0.590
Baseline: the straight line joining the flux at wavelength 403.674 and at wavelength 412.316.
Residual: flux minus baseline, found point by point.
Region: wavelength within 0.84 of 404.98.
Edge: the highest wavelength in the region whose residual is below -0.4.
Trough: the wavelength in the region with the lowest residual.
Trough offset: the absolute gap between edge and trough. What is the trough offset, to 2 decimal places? 0.37 nm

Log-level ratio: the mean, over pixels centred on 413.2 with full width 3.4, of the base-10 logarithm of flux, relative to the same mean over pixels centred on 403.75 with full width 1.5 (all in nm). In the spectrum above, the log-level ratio 0.99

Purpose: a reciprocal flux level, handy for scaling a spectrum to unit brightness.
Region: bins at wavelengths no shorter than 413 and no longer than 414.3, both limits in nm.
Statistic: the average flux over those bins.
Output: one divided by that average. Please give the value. 0.114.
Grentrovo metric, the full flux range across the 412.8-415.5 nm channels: 3.5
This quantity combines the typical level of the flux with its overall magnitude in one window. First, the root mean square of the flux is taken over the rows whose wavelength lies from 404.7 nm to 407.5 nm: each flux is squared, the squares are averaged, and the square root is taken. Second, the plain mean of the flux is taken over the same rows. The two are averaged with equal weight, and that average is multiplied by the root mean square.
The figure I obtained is 76.9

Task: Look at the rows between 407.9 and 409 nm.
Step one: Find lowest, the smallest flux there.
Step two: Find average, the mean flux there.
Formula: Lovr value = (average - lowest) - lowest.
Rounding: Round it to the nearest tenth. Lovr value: -7.4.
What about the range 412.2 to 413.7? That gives -4.0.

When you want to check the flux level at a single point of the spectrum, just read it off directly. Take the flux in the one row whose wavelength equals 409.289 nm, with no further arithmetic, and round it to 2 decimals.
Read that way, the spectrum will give 8.94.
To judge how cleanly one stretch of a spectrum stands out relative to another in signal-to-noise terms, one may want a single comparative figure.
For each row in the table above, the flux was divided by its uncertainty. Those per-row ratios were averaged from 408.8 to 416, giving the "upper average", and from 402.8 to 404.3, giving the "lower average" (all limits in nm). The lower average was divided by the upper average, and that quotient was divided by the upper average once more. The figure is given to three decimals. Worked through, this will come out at 0.146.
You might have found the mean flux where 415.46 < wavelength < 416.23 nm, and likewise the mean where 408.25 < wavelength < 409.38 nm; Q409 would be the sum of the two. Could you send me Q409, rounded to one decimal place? 17.4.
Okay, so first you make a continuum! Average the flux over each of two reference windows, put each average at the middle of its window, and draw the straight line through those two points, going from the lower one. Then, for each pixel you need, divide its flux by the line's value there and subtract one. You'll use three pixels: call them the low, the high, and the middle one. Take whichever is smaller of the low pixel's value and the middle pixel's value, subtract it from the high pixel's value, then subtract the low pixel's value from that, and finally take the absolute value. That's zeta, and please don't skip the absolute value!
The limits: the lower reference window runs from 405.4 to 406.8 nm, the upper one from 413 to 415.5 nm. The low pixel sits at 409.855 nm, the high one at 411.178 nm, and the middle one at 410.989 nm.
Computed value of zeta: 0.151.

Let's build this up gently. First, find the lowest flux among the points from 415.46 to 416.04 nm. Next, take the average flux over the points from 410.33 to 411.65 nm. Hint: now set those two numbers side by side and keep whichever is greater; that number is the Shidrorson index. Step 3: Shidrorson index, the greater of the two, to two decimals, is 8.31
